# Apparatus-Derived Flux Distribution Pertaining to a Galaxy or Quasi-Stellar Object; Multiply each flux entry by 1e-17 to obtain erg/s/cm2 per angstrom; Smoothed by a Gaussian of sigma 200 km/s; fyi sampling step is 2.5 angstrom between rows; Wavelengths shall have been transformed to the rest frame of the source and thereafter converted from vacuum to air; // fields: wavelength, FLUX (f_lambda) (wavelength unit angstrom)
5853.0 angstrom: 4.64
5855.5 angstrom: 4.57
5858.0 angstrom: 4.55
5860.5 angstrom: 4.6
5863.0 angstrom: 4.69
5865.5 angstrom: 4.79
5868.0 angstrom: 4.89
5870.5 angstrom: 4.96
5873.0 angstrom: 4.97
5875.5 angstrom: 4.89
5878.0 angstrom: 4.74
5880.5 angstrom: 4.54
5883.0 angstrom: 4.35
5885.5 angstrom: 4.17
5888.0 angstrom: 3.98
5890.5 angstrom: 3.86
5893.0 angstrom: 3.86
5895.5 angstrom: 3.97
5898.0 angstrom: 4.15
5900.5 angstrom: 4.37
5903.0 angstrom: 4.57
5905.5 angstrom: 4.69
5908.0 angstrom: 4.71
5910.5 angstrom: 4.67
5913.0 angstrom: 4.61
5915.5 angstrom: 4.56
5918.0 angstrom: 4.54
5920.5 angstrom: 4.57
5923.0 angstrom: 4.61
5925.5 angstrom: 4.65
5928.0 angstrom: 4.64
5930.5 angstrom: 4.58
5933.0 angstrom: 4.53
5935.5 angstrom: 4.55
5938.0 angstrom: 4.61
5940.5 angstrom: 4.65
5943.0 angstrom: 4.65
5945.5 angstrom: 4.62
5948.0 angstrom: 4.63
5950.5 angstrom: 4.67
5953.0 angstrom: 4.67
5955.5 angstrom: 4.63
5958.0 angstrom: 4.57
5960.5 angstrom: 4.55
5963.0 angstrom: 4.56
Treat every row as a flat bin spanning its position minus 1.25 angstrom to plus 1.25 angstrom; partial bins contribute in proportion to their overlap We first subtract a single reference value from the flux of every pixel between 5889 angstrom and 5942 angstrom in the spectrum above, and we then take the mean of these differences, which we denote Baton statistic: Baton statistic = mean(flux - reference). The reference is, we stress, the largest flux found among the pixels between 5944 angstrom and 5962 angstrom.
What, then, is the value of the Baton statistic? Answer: -0.20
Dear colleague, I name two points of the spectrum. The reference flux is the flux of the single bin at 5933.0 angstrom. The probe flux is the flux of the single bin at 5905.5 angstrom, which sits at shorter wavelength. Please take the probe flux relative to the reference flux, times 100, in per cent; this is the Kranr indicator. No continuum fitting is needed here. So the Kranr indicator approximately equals 104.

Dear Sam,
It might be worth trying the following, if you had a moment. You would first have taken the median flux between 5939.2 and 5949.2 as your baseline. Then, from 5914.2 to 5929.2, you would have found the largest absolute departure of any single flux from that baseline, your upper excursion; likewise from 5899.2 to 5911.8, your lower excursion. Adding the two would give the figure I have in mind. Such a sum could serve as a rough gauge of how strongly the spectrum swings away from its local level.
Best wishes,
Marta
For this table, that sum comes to 0.37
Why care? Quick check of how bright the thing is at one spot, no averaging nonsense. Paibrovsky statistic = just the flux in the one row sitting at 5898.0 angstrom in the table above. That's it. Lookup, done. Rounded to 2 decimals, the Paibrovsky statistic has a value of 4.15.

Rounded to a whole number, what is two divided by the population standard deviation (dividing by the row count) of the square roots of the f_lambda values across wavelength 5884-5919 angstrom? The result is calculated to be 26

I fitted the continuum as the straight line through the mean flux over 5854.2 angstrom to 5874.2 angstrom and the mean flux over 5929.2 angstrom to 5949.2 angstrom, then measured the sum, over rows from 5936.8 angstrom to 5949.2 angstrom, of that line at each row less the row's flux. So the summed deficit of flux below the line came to -0.2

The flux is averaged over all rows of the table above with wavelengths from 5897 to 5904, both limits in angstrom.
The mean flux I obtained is 4.36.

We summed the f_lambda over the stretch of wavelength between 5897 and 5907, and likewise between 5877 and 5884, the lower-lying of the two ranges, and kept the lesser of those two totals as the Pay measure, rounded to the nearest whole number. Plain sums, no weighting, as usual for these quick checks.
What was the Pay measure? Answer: 14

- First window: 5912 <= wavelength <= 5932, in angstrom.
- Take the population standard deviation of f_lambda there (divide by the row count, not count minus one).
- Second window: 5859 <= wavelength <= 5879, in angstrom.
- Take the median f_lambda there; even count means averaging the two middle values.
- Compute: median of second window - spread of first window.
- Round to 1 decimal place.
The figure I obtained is 4.8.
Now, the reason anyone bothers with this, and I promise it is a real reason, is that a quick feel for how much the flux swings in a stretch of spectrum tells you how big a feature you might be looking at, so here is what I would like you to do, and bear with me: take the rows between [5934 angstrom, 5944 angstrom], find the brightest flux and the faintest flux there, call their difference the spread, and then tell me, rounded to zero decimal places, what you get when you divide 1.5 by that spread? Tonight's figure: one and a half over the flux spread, 15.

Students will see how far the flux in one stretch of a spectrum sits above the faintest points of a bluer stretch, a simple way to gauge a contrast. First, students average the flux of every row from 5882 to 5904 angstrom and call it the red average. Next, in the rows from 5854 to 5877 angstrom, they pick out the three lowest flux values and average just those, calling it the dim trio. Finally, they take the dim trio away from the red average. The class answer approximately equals -0.4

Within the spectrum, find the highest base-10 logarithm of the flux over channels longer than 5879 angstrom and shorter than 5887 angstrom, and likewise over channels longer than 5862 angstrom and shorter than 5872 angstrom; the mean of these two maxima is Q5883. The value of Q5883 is 0.676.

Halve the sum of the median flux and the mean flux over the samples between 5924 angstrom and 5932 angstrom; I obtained 4.63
